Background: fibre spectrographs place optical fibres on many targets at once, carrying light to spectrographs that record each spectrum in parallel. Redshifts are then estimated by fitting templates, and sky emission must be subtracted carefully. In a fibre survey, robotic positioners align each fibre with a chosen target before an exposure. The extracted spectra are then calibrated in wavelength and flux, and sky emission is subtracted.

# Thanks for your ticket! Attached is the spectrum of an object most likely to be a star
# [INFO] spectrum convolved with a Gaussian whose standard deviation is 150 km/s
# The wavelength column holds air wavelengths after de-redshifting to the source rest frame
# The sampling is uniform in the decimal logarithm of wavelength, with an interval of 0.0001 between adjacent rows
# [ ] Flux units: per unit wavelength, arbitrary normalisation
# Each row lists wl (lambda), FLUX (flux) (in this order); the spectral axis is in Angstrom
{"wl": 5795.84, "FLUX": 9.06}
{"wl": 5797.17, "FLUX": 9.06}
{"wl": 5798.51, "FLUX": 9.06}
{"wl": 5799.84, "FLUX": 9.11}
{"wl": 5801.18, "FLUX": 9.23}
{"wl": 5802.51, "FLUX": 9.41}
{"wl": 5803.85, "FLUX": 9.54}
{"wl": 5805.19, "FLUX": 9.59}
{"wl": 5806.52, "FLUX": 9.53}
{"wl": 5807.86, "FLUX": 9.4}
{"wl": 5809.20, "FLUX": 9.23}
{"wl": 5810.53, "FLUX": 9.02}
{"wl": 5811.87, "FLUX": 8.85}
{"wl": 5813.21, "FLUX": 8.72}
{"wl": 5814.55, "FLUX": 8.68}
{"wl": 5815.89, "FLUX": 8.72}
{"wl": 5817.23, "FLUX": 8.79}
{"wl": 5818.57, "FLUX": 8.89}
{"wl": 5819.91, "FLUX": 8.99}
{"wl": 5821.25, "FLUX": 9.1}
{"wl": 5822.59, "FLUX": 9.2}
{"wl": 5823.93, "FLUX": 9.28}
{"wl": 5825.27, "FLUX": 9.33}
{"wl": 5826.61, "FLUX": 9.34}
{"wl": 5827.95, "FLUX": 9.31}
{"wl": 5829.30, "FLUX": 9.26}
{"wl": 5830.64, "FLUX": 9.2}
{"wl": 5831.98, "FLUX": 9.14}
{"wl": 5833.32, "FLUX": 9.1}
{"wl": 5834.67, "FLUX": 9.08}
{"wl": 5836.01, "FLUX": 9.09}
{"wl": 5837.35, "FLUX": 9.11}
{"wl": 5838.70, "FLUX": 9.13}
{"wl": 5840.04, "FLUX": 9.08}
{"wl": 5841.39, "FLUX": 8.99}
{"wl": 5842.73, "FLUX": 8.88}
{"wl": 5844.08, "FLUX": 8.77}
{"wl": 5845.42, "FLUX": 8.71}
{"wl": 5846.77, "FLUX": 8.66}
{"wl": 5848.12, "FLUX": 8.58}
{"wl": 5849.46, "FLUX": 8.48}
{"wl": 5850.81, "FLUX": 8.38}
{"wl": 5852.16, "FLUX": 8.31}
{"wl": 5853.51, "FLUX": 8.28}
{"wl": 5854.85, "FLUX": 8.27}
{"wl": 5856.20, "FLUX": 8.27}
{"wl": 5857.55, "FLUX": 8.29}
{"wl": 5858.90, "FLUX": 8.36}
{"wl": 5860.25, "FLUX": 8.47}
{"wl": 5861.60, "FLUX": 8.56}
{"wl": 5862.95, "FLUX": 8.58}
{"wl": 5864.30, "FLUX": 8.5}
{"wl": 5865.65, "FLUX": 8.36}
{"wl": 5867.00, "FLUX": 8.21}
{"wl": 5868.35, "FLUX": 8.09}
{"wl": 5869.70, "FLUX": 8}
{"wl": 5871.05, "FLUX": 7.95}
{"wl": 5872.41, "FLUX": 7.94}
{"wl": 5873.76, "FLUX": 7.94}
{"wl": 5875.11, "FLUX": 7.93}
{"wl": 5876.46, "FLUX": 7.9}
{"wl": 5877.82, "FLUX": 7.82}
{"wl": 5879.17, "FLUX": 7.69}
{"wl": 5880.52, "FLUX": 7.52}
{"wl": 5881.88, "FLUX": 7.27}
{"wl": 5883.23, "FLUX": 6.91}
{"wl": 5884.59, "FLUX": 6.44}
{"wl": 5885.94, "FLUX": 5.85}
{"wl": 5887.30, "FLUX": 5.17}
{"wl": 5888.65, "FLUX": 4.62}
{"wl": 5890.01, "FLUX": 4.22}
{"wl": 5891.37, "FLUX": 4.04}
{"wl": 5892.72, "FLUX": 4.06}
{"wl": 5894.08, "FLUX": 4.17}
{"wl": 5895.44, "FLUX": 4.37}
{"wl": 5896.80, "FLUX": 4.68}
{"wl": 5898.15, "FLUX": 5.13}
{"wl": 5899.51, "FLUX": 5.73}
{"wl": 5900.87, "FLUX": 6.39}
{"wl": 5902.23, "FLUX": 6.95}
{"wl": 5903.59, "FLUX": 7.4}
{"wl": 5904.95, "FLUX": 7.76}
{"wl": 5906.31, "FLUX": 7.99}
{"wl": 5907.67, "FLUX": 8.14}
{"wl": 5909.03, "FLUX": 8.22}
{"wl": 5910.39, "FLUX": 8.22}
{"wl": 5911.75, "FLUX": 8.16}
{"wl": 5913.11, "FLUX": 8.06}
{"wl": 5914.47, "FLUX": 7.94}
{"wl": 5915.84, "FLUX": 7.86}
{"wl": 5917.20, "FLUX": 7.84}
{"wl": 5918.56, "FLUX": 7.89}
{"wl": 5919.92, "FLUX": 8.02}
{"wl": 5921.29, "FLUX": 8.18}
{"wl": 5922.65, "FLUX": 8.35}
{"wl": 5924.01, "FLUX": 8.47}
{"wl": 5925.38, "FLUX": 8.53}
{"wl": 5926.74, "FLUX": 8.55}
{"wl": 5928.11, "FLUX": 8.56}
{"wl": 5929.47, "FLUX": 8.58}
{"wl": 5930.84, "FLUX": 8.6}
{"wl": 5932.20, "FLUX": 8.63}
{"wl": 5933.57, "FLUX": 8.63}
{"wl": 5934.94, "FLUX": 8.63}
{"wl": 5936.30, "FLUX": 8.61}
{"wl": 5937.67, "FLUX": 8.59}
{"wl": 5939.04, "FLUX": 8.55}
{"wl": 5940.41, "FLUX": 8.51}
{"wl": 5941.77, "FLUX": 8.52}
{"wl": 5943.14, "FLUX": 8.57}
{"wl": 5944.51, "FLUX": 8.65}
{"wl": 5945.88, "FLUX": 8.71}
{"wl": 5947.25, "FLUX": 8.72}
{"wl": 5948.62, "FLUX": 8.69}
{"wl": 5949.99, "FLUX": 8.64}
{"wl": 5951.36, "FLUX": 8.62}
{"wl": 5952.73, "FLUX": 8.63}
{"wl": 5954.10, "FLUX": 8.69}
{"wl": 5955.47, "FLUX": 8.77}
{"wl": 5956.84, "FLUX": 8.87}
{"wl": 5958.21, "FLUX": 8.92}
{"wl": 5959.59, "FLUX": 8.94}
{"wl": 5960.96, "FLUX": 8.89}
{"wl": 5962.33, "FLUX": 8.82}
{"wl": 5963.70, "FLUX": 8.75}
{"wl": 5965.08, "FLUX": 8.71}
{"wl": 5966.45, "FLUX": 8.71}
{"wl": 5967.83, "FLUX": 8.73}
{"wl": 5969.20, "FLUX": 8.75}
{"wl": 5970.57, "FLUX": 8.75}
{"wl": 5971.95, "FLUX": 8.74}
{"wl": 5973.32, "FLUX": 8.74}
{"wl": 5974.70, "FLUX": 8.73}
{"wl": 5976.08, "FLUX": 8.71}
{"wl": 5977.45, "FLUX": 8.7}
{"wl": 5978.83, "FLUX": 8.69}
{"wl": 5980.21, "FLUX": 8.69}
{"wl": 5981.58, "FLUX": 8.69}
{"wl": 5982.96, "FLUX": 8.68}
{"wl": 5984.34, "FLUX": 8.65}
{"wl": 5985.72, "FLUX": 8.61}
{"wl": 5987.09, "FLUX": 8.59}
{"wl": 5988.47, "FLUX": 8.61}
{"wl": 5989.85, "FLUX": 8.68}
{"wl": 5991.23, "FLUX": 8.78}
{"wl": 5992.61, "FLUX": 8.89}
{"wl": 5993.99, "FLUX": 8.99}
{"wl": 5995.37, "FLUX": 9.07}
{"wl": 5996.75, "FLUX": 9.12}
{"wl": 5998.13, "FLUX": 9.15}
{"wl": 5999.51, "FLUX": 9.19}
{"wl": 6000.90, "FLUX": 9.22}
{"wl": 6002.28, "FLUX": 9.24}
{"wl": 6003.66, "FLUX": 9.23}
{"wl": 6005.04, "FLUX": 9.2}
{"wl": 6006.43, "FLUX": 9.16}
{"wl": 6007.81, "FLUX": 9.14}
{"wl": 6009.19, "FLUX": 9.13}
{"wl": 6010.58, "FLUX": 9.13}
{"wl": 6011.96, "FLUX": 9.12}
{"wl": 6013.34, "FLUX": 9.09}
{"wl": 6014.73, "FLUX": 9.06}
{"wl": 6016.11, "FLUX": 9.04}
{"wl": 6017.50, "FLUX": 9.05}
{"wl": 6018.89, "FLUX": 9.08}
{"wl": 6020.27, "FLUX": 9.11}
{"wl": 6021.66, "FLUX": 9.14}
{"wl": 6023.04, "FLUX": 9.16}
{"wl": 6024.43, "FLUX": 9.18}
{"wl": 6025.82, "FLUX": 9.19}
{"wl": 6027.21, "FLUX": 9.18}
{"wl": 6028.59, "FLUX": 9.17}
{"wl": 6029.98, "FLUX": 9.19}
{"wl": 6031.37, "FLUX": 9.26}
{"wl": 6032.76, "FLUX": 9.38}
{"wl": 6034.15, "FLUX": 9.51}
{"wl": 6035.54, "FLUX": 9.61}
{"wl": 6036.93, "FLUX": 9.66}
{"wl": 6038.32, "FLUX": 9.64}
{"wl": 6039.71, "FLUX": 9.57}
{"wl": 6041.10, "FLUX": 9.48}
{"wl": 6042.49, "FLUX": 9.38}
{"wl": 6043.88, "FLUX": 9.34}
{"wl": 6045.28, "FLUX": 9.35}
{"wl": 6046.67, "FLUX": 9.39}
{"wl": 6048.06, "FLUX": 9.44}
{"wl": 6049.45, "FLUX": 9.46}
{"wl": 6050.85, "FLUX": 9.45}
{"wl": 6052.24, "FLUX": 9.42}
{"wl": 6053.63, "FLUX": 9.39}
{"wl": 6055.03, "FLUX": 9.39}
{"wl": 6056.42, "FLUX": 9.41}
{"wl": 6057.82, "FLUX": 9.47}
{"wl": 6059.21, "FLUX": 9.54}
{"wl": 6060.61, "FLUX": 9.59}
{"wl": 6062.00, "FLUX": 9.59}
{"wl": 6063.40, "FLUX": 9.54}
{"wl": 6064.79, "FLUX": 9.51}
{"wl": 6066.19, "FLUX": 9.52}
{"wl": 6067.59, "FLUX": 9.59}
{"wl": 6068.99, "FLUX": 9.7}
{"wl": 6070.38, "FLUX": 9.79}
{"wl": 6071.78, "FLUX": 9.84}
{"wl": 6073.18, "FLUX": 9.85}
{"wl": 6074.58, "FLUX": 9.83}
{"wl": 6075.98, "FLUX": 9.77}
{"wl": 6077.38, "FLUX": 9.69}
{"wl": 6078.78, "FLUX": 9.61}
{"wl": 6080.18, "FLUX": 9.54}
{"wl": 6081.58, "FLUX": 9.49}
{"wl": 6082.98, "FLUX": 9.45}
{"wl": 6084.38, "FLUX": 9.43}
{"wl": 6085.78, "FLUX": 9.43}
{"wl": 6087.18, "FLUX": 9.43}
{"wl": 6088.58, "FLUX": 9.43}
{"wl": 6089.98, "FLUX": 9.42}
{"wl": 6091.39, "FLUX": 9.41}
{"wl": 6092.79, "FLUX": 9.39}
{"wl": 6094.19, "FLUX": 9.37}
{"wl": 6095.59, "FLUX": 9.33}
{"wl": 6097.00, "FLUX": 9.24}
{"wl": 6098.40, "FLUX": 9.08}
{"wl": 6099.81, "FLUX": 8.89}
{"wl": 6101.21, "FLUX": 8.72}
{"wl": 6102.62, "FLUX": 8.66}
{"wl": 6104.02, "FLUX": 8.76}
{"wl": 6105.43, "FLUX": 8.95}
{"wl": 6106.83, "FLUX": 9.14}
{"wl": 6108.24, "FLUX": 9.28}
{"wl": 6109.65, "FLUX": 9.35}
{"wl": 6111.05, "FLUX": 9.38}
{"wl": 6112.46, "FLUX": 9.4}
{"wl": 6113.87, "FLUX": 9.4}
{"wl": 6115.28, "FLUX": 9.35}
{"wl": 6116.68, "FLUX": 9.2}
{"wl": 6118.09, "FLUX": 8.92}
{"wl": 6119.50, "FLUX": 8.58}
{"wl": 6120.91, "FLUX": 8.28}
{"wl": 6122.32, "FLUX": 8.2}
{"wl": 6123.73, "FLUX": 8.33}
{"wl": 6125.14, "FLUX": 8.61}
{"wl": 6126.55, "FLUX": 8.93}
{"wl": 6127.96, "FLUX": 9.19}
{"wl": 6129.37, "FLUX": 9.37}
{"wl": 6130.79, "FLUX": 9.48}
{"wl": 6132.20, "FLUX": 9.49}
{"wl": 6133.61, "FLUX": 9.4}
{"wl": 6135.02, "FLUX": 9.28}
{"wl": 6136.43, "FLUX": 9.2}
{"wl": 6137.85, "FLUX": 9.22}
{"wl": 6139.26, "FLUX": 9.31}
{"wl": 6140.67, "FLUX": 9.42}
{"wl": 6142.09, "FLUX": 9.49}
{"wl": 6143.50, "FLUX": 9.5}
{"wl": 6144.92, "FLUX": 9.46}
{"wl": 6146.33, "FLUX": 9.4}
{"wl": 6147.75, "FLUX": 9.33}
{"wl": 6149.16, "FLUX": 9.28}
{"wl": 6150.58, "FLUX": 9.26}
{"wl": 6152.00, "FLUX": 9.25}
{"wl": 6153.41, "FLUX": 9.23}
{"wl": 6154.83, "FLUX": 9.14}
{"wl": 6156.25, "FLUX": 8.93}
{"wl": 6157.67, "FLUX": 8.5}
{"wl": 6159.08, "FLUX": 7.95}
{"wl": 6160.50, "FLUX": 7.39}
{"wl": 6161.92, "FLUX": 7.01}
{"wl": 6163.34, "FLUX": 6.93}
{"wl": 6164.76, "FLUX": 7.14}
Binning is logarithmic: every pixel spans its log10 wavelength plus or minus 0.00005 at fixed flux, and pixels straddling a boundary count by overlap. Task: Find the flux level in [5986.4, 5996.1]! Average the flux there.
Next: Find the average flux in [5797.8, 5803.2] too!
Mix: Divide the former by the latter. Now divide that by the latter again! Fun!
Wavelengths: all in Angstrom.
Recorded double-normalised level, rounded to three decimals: 0.104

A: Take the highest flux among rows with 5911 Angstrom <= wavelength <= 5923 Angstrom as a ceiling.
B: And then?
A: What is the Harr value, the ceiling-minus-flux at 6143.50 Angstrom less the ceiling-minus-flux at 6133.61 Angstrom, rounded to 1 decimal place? -0.1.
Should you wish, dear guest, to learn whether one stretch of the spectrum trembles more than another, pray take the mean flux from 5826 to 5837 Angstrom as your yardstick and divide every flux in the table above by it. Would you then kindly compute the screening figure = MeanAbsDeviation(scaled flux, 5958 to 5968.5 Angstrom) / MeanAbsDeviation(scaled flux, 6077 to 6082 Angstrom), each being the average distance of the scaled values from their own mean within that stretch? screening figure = 1.2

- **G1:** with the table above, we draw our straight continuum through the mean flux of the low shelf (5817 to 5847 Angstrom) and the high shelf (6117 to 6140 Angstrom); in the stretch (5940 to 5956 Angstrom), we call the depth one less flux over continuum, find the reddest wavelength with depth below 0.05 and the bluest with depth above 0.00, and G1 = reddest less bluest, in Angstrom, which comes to 15.1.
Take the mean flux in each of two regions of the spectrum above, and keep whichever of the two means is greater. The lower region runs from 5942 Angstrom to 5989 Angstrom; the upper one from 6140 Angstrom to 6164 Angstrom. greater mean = 8.79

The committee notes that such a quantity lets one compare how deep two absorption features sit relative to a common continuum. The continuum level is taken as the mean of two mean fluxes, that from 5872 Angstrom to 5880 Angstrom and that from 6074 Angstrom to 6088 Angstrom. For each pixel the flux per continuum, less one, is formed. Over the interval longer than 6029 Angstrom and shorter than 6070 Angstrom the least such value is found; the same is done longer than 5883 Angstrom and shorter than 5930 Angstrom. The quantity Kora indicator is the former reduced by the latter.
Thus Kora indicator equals 0.59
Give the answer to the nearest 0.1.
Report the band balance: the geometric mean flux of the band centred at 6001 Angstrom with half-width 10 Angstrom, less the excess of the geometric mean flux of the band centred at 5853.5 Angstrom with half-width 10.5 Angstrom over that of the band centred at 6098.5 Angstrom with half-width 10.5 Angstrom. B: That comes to 9.8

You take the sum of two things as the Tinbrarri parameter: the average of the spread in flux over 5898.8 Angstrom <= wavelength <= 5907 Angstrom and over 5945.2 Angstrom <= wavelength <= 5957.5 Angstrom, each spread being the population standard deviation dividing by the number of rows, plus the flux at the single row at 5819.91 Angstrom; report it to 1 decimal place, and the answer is 9.4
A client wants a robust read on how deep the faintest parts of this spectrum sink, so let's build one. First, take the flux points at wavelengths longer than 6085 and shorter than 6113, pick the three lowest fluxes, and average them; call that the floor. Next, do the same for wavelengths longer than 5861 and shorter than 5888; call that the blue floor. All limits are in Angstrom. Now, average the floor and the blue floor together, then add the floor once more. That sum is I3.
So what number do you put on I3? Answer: 16.0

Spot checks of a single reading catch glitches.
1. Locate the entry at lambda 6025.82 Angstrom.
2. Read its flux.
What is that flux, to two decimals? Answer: 9.19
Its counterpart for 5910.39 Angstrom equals 8.22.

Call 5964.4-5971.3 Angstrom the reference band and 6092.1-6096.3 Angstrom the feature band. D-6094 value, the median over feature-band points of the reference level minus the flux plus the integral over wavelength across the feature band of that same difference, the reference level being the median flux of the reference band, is -3.3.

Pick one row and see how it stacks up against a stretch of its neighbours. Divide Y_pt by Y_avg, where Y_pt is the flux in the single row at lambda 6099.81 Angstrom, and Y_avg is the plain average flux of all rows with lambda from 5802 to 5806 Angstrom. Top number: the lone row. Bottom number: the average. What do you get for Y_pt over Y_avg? 0.93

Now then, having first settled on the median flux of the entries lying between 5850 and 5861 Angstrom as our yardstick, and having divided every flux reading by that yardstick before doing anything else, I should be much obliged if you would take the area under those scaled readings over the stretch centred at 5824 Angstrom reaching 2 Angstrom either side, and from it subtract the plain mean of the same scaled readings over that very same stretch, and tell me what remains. 3.4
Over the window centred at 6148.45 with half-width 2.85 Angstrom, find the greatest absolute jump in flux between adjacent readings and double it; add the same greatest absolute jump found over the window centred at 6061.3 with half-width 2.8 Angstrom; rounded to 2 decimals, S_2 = 0.19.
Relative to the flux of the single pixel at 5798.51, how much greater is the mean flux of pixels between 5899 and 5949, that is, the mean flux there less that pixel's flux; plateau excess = -0.9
